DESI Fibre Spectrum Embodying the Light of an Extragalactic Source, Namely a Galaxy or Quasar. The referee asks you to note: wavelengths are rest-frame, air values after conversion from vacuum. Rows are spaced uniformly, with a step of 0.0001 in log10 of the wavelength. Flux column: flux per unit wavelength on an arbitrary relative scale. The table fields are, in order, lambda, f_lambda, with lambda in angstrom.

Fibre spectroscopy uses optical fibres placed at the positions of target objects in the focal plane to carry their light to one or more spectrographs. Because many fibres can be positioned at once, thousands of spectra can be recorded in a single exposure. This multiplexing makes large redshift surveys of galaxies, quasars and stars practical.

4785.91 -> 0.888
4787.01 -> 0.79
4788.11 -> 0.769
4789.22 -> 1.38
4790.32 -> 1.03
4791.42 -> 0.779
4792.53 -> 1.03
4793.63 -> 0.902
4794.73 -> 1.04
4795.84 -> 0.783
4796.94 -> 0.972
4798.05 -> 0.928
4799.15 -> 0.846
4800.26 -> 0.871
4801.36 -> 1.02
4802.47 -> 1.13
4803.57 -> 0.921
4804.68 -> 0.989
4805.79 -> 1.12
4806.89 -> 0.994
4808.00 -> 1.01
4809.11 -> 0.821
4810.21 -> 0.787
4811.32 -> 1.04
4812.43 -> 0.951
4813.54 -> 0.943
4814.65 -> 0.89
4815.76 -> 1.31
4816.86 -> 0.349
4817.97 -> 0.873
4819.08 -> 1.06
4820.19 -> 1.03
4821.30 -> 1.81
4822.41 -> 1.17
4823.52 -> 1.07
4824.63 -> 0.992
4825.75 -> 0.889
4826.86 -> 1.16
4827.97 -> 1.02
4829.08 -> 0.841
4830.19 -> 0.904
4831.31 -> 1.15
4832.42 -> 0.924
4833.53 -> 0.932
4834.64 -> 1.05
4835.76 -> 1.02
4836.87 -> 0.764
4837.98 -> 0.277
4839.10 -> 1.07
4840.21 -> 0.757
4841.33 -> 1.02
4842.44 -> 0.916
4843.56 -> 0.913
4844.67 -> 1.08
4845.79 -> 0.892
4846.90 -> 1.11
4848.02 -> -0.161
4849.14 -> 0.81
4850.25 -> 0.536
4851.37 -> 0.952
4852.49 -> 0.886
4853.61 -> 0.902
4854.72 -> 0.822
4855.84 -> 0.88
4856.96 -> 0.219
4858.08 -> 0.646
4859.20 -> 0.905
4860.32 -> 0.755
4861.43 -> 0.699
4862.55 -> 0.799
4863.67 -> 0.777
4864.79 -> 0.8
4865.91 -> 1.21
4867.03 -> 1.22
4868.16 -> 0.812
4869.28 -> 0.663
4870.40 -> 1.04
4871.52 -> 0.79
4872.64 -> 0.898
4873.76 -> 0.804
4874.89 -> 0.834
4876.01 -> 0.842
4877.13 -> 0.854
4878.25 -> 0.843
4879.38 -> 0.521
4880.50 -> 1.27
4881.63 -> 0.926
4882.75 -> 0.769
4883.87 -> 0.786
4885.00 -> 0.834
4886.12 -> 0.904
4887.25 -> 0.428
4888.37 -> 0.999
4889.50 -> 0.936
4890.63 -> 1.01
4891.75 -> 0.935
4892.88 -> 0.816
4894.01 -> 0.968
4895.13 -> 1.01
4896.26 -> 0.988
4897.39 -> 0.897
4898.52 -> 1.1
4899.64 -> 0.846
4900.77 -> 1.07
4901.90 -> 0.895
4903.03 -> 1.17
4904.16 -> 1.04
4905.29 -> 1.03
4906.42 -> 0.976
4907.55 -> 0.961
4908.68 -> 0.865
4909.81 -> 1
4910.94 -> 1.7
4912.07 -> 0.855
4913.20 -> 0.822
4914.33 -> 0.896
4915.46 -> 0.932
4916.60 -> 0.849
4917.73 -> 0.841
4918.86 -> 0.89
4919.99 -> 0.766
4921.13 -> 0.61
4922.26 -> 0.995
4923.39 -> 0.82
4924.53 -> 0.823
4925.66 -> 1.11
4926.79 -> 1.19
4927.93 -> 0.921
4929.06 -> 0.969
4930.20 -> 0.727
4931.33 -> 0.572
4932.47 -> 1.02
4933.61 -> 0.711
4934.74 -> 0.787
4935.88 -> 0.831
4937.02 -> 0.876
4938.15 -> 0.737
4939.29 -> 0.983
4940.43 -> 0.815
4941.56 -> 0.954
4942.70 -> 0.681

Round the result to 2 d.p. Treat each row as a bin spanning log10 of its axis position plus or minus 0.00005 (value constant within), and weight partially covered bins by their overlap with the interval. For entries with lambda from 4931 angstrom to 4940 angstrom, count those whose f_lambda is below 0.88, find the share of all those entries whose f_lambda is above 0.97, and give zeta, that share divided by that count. 0.04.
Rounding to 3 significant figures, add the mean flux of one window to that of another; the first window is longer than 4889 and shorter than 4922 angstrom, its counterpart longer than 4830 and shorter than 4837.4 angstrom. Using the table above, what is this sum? 1.92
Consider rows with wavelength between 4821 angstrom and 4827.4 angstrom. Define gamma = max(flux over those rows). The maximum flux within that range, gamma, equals 1.81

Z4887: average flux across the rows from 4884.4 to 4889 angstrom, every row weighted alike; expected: 0.79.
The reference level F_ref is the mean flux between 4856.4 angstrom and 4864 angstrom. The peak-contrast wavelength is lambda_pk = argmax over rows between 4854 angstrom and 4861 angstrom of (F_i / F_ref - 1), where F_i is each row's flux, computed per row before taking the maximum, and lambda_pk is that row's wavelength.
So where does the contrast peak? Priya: 4859.20 angstrom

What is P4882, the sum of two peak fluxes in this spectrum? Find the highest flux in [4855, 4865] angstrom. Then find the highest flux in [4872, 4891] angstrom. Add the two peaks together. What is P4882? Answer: 2.2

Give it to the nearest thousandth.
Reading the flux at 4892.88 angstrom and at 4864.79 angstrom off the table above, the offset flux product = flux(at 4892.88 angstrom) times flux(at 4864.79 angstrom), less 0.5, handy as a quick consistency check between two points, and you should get 0.153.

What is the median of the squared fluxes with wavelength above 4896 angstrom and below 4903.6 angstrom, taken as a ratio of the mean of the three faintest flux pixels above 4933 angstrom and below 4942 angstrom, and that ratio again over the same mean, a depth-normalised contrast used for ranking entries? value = 1.8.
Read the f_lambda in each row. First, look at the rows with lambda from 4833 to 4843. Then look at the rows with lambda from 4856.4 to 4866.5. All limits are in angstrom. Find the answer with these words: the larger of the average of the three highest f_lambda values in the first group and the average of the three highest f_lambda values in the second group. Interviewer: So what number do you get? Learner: 1.05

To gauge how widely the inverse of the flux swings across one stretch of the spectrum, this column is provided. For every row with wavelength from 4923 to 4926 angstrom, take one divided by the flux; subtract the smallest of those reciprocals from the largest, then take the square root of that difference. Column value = 0.56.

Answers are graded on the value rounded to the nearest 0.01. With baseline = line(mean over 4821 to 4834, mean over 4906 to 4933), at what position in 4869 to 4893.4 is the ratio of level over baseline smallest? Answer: 4887.25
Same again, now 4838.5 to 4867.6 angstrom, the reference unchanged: 4848.02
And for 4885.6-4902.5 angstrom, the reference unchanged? 4887.25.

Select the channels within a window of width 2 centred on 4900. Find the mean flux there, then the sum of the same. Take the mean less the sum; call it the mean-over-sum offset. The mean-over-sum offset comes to -1.0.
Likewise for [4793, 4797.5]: -2.8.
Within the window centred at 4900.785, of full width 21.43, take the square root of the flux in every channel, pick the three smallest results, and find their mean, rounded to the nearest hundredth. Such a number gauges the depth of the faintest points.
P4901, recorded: 0.92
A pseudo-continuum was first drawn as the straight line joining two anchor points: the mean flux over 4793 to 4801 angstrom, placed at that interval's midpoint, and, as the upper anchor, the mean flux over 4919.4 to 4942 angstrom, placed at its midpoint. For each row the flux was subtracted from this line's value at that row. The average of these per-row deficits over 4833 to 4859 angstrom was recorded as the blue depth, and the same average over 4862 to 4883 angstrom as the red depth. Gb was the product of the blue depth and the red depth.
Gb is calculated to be 0.0003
